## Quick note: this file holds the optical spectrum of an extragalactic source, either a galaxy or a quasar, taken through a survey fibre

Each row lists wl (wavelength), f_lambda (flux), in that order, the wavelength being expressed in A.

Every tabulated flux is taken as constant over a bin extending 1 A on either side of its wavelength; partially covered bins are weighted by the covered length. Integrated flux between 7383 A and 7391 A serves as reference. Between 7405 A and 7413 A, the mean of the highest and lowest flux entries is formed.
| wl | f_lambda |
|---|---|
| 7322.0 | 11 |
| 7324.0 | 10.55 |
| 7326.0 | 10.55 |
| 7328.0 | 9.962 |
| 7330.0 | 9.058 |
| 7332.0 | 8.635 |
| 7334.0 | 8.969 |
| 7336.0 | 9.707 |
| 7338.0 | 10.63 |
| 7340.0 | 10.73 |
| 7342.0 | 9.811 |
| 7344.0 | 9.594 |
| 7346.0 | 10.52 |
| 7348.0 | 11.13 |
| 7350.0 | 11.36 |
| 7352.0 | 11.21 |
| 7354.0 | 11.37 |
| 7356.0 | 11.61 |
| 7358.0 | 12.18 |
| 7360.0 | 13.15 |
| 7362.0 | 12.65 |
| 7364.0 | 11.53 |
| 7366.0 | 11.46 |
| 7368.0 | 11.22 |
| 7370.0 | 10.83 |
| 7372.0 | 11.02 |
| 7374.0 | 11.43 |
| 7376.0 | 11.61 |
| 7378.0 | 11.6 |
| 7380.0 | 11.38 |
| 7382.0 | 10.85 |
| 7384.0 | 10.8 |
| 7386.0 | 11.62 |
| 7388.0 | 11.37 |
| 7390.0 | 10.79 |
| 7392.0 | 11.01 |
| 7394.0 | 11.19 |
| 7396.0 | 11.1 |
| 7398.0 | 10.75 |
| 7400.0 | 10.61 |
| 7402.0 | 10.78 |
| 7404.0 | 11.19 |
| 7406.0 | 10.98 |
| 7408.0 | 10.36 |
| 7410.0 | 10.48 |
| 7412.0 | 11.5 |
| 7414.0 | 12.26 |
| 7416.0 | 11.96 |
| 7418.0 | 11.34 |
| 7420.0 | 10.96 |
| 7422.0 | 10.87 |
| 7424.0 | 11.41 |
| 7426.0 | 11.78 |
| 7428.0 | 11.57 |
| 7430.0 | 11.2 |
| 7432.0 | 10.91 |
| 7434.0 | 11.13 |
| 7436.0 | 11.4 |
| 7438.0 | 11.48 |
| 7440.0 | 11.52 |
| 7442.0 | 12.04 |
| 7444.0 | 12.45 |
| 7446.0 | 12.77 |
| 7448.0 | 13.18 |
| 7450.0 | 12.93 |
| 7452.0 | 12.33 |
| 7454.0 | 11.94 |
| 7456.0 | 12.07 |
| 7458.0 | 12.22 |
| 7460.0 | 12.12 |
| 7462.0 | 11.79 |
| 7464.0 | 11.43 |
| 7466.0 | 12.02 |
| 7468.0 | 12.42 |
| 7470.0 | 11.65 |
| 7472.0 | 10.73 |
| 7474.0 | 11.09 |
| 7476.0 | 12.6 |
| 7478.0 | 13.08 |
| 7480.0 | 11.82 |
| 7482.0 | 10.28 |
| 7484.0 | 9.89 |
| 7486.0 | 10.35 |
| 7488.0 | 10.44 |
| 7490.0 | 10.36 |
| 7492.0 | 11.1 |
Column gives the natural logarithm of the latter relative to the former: -2.10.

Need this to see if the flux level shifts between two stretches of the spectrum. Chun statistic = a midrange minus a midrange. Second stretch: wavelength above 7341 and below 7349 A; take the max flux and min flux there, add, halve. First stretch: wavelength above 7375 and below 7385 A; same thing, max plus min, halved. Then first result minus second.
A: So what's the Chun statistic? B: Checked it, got 0.8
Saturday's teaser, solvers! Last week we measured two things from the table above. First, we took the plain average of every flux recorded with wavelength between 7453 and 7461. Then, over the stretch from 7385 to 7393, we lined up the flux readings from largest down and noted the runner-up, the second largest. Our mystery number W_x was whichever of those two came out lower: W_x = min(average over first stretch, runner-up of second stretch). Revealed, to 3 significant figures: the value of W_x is 11.4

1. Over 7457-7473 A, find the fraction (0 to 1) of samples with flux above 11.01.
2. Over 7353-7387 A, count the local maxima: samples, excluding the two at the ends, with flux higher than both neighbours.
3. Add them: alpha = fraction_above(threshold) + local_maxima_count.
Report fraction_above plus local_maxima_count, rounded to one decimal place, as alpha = 2.9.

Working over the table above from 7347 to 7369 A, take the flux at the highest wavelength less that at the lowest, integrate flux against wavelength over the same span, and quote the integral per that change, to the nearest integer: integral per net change 2864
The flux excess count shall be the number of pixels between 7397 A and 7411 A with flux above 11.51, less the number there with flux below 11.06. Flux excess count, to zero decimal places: -6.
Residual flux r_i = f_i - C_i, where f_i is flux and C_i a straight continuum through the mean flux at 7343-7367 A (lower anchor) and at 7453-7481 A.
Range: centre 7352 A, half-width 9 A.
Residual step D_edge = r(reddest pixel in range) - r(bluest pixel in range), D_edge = 3.5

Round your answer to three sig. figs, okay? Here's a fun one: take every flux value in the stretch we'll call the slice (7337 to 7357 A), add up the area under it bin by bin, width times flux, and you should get 216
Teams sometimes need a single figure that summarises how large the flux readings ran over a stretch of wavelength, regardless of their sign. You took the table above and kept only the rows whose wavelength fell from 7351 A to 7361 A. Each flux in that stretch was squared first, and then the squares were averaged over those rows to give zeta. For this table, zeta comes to 142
